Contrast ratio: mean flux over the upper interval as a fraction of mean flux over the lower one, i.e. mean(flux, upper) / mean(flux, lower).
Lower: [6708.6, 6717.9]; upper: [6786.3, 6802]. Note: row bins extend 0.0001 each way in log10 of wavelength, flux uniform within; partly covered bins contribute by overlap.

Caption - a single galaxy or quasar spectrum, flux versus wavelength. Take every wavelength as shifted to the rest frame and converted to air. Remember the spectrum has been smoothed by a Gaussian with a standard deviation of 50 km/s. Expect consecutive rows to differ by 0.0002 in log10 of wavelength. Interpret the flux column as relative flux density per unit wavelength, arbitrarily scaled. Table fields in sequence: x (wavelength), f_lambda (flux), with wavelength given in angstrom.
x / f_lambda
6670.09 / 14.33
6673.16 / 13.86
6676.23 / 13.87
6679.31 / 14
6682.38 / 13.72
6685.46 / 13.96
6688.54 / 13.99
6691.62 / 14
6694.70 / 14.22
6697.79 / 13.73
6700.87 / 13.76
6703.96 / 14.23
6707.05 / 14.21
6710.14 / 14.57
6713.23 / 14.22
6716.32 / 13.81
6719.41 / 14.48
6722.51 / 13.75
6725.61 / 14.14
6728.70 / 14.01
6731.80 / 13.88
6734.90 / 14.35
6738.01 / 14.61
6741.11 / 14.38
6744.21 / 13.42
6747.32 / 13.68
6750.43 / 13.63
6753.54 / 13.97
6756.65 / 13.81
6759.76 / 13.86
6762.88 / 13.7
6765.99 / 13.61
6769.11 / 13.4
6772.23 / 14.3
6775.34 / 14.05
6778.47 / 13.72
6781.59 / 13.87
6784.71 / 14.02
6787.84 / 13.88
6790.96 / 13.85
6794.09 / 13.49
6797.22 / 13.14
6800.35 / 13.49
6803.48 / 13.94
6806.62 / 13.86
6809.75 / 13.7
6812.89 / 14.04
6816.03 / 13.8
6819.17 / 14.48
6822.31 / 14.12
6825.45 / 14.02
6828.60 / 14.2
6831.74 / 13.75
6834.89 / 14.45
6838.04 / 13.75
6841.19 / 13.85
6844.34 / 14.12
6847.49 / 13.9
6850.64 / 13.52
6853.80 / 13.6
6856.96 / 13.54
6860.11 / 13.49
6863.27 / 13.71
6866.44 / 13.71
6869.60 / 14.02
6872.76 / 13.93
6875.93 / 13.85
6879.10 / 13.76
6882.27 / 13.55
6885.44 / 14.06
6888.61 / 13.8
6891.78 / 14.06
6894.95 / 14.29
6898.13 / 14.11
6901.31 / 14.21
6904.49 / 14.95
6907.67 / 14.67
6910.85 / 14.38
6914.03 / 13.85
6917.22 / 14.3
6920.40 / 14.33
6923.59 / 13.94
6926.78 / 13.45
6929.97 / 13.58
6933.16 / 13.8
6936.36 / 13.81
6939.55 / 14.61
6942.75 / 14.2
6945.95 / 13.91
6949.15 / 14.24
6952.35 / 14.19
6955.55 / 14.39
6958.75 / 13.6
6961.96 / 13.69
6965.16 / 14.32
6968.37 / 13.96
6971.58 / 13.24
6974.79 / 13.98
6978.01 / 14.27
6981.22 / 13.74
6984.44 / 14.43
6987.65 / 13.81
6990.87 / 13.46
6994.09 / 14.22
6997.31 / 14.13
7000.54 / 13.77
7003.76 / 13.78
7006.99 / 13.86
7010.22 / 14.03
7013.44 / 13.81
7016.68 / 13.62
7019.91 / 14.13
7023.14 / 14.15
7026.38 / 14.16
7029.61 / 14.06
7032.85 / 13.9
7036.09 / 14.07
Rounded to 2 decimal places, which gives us 0.96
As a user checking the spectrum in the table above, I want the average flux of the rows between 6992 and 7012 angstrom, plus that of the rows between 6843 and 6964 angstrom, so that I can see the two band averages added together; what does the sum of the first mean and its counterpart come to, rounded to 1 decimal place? 27.9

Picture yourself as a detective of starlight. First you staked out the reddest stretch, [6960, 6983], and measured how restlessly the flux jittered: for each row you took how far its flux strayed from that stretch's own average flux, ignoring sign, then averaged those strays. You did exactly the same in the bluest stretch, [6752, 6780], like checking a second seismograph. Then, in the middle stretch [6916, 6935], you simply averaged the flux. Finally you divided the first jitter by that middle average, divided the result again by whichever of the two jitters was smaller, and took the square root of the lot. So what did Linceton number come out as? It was 0.322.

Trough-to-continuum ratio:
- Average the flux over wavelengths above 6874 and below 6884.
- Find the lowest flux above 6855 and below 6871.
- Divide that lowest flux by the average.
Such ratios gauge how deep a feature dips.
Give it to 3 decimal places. 0.983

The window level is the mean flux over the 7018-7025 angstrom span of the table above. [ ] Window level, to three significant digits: 14.1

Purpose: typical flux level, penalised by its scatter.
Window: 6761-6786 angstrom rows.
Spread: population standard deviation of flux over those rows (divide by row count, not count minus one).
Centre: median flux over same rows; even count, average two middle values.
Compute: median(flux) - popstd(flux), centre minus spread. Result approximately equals 13.5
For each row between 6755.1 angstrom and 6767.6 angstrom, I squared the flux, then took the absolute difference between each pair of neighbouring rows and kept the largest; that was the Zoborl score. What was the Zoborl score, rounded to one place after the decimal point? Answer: 4.4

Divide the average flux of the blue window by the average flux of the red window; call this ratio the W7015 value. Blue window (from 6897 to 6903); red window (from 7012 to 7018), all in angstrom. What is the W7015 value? 1.03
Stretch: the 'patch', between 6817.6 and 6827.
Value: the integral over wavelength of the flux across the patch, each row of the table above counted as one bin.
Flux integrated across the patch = 134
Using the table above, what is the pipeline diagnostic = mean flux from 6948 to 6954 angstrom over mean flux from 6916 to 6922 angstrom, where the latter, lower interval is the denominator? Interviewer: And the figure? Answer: 0.99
